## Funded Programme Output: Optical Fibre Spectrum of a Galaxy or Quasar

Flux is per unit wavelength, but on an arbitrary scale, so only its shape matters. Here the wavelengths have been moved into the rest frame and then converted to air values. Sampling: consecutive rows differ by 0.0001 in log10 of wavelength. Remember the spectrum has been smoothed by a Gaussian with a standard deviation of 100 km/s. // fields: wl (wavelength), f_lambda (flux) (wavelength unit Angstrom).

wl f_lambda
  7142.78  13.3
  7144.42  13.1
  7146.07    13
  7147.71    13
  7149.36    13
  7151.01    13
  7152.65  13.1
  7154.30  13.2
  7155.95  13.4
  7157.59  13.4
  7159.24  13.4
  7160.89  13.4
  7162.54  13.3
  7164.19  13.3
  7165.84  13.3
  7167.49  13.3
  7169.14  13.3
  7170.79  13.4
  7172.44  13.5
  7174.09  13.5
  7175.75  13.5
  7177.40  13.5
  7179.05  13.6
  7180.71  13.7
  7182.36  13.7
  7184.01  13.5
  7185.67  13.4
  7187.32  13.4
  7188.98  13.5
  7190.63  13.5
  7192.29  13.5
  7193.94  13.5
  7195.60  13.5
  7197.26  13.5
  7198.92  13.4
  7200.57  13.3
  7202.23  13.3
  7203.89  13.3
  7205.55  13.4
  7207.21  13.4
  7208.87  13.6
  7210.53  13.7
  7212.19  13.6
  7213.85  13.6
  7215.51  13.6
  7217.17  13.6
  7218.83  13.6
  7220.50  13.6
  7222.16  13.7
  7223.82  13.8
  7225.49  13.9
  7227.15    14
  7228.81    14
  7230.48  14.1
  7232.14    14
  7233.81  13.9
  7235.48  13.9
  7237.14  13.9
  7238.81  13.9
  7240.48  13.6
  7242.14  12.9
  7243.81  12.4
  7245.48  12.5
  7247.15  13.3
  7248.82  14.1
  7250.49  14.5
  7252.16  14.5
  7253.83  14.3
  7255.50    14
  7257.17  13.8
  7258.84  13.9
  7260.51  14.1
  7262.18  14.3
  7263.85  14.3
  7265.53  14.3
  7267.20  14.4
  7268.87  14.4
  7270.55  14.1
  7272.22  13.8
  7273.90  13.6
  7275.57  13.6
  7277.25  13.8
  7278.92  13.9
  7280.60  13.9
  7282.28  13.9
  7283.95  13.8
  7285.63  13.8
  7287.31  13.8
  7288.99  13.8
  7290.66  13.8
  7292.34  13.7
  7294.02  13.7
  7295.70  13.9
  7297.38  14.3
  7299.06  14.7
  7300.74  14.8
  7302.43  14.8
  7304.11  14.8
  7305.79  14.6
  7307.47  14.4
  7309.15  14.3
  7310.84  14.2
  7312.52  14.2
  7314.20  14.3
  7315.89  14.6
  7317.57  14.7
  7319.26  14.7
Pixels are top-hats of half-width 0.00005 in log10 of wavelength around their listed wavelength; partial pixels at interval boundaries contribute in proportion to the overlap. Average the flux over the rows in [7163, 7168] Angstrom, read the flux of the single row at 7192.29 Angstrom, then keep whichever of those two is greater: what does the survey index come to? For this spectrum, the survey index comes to 13.5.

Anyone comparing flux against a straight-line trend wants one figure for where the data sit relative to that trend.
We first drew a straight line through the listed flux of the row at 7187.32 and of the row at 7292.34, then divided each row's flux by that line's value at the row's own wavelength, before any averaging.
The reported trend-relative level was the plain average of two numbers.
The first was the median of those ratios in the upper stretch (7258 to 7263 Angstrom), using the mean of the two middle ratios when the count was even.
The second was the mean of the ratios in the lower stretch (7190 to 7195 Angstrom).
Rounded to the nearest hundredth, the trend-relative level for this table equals 1.02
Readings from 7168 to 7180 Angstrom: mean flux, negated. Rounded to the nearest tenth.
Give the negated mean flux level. -13.5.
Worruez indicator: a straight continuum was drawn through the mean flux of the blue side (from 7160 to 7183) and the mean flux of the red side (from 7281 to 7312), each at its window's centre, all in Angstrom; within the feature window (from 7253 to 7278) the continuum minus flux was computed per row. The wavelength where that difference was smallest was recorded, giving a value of 7267.20 Angstrom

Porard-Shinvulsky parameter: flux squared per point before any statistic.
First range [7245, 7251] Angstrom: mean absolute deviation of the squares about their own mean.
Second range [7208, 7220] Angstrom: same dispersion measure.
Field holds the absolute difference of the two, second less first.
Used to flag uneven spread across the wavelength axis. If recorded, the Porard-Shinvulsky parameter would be 18.3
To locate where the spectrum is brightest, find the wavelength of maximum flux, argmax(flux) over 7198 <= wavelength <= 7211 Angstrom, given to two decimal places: 7210.53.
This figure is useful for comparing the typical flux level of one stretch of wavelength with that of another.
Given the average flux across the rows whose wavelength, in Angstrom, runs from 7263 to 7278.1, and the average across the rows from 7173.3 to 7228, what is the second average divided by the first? 0.966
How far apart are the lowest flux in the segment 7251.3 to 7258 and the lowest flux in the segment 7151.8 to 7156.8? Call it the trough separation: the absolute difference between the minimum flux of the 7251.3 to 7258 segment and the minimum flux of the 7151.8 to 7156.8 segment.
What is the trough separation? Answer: 0.7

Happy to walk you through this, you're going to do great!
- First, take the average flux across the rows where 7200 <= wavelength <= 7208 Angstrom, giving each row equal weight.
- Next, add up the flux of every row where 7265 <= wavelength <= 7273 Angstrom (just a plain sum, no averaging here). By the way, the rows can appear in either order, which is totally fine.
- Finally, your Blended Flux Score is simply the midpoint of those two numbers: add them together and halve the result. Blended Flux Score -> 42.2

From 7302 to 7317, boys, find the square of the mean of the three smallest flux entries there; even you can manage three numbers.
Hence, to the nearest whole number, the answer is 203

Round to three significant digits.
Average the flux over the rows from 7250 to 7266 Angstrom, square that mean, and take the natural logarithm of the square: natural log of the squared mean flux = 5.31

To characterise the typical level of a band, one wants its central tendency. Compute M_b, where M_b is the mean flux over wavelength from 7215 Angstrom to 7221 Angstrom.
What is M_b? 13.6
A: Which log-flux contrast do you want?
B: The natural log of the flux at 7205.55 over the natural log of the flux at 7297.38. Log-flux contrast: 0.976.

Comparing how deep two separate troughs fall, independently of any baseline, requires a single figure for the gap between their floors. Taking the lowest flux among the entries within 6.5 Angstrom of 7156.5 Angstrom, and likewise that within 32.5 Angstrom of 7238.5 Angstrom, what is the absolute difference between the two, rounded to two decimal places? 0.60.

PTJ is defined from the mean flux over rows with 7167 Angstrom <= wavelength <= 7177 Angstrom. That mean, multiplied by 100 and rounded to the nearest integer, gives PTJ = 1342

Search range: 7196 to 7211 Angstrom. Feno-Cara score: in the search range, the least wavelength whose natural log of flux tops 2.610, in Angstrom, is 7208.87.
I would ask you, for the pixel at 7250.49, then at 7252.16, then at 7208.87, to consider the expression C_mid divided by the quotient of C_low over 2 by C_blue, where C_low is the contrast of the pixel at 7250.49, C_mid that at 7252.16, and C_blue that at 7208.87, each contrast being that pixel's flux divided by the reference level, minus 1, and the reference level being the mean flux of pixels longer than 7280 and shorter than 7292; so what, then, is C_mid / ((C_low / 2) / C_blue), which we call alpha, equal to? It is -0.033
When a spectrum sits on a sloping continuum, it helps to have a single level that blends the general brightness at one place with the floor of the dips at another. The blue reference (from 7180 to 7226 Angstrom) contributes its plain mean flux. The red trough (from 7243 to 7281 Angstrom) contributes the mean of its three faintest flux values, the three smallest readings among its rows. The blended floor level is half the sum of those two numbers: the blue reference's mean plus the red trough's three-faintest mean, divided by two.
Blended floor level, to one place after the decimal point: 13.1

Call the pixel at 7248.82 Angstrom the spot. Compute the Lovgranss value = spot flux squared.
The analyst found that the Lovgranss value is 199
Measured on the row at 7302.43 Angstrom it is 219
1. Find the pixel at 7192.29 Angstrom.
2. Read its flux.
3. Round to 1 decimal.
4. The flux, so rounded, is 13.5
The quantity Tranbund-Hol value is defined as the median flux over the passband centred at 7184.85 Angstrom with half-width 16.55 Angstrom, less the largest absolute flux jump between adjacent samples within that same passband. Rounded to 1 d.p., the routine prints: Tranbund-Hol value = 13.3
